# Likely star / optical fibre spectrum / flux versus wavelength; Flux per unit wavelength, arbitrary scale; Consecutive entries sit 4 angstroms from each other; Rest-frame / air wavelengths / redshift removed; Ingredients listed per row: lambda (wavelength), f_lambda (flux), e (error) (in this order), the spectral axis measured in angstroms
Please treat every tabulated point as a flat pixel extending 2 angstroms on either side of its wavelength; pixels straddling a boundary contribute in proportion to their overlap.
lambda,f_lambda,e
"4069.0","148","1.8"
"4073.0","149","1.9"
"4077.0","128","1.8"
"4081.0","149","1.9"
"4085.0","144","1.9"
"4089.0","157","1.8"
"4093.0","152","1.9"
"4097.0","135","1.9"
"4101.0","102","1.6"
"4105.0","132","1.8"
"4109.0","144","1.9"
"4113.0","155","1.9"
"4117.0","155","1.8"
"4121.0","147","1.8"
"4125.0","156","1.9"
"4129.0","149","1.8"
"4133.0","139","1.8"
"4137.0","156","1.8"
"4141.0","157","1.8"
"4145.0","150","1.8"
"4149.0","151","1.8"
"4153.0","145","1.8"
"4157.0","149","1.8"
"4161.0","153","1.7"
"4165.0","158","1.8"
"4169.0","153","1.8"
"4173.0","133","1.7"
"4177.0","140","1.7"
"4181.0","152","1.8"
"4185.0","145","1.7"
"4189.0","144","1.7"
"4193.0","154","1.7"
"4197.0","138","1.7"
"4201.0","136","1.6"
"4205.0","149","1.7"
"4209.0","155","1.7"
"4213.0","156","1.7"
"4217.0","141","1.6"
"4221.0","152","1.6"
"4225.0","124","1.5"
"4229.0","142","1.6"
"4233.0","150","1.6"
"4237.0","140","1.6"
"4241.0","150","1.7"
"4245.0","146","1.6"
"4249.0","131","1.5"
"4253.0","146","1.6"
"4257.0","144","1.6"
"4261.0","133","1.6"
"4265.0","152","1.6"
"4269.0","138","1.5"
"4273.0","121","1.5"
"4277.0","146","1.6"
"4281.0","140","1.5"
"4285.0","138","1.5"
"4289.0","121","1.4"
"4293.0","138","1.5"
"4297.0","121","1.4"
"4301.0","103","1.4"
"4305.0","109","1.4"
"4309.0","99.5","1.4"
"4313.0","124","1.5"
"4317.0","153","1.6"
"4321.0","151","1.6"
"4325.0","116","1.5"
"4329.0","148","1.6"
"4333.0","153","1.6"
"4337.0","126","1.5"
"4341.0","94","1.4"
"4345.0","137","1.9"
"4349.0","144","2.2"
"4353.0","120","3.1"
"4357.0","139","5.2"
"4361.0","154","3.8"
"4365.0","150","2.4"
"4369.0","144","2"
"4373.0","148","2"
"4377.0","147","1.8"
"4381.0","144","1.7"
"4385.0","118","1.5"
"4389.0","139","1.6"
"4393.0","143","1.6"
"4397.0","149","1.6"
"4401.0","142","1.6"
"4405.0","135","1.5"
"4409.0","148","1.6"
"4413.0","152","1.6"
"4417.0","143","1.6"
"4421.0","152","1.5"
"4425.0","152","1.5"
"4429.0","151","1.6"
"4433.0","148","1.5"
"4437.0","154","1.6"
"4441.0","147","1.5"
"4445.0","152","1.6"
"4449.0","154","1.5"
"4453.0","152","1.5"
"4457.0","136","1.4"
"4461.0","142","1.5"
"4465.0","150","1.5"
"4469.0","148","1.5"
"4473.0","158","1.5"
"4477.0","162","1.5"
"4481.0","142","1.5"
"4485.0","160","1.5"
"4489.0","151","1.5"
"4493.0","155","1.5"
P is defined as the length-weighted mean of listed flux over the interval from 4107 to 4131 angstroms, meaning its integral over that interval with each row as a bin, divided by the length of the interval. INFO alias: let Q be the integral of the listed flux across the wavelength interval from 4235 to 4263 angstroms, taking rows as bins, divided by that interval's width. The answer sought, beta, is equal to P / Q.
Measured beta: 1.07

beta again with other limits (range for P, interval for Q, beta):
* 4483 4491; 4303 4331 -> 1.21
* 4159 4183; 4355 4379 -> 1.01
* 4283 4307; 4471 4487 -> 0.78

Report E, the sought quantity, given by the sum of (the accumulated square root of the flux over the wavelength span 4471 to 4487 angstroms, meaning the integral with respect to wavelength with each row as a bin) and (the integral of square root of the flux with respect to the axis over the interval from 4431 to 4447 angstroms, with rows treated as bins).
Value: 396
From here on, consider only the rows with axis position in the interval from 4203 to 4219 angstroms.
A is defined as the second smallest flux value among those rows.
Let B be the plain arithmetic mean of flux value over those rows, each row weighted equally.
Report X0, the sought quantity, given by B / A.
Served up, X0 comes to 1.01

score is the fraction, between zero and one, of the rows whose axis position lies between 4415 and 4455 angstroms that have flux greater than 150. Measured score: 0.7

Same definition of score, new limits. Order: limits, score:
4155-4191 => 0.4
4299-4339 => 0.3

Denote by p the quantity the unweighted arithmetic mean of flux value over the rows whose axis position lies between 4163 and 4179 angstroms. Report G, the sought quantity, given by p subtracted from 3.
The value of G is -143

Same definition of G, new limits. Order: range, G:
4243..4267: -139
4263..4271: -142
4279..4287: -136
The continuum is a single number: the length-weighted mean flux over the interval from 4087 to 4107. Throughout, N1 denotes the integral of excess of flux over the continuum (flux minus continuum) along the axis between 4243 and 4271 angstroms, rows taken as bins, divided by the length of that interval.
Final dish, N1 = 5.8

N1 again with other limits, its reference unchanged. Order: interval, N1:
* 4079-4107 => 3.1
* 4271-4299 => -3.5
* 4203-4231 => 10.0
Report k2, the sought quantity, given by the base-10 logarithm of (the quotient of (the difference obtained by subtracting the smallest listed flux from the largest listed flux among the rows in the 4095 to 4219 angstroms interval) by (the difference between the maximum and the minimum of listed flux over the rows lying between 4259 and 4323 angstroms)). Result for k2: 0.02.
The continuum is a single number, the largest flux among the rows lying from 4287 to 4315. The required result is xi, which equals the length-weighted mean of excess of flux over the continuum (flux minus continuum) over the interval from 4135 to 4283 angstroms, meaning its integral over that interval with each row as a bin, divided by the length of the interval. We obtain 7.1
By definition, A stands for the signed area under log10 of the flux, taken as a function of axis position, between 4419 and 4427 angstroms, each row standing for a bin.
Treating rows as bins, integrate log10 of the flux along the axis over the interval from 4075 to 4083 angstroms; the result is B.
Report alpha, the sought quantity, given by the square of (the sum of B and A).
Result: 1196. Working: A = 17.5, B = 17.1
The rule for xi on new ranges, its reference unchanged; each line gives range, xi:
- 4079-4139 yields 6.8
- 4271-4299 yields -5.9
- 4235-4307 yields -3.7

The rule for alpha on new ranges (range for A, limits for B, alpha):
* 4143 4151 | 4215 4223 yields 1207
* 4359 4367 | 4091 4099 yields 1204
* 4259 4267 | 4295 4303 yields 1129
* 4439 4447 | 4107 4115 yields 1210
